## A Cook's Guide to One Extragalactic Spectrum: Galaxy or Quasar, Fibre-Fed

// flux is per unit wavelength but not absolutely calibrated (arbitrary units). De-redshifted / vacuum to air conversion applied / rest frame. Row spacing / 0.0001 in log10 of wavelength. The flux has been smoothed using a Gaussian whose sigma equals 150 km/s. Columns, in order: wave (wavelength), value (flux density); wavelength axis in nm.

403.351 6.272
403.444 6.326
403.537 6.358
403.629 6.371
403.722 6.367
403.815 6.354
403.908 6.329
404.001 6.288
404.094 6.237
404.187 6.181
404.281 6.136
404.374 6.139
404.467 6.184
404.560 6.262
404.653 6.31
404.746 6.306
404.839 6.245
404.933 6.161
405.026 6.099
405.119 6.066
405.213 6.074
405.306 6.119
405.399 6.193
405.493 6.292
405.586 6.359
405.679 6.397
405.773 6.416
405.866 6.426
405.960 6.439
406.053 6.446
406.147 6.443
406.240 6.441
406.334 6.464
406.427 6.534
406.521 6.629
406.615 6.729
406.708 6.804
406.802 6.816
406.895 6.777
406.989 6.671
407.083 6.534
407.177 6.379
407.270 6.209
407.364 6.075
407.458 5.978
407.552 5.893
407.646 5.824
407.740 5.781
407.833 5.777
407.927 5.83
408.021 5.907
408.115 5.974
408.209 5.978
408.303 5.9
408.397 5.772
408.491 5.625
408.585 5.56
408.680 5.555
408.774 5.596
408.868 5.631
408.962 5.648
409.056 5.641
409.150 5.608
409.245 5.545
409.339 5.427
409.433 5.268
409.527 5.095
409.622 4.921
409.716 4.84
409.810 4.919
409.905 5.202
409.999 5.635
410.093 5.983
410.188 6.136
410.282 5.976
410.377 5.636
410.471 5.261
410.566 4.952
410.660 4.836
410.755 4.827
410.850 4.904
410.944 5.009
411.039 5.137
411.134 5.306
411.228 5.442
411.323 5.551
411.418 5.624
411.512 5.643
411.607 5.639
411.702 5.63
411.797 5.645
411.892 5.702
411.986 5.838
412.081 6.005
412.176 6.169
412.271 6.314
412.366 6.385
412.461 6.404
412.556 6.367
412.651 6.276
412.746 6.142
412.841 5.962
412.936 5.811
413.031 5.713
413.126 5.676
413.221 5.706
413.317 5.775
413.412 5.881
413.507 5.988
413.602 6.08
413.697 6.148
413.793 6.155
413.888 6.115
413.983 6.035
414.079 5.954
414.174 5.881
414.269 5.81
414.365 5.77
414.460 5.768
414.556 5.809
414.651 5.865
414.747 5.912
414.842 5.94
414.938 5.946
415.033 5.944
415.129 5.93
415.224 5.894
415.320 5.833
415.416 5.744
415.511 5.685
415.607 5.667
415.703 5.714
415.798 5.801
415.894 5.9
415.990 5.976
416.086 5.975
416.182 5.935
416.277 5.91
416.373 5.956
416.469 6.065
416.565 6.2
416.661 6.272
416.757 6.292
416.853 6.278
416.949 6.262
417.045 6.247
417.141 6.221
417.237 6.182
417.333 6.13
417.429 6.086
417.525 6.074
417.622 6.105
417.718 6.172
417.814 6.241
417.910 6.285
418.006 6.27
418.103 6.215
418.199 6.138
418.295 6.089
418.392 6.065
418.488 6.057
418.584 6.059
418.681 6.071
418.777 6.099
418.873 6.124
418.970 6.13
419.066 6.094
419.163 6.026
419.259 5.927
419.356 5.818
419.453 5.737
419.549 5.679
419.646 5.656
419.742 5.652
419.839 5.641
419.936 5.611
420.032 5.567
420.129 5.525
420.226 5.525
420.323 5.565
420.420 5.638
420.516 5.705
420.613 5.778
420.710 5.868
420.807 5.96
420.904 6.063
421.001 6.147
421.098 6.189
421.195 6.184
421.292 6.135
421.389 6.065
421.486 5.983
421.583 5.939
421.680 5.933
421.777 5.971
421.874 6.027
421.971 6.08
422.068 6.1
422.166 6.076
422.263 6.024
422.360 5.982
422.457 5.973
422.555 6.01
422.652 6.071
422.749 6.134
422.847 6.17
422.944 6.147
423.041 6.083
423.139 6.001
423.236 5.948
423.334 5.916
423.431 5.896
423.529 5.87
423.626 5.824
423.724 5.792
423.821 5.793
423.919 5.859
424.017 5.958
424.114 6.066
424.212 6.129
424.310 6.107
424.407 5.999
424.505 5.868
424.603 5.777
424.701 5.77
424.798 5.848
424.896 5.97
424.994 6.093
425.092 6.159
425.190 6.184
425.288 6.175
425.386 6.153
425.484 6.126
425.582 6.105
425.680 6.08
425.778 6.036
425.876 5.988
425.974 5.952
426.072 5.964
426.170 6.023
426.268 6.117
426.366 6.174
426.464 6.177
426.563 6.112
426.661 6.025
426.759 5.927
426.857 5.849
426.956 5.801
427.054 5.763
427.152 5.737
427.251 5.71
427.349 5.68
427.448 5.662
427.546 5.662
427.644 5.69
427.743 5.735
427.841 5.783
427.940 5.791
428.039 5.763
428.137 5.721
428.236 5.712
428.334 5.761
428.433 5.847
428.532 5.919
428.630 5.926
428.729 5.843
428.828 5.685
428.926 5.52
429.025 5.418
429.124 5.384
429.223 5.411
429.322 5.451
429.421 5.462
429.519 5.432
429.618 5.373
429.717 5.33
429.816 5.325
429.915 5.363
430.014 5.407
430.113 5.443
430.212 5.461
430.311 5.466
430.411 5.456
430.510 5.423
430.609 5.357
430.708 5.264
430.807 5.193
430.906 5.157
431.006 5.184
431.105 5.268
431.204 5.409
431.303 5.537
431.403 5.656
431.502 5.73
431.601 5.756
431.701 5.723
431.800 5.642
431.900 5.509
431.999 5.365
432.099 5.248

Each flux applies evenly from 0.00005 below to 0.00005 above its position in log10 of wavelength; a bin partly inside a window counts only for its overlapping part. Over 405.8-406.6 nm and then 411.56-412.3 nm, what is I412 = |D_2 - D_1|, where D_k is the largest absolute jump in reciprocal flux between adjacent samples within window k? 0.0026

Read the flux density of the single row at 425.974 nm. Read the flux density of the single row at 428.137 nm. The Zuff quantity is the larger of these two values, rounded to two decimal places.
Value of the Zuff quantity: 5.95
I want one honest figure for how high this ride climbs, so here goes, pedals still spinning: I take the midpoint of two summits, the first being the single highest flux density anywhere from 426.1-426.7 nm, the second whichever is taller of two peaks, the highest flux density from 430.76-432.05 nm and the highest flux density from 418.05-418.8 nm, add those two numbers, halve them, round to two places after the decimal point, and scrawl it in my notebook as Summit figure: 6.20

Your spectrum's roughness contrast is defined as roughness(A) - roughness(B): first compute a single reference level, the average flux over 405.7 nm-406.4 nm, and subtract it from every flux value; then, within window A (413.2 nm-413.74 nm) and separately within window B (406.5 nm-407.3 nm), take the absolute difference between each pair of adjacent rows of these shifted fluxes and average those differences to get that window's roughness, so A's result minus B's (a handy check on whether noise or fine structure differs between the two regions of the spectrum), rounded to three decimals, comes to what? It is -0.011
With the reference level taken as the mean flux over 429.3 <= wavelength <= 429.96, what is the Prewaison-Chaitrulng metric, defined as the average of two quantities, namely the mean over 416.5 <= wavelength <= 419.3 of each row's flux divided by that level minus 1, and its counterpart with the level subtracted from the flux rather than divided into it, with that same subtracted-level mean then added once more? 1.2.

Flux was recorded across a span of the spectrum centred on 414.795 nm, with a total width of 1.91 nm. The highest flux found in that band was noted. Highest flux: 6.115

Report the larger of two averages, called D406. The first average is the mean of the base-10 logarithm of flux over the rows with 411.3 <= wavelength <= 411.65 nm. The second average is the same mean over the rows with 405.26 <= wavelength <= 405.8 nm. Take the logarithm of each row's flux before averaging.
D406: 0.799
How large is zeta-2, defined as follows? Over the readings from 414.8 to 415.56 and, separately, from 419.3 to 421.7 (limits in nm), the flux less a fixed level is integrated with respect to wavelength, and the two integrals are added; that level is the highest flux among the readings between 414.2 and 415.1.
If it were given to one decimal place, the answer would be -0.4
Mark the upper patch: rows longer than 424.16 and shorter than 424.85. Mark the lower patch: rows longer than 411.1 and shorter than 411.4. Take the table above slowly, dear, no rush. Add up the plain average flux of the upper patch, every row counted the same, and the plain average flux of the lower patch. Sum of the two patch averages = 11.4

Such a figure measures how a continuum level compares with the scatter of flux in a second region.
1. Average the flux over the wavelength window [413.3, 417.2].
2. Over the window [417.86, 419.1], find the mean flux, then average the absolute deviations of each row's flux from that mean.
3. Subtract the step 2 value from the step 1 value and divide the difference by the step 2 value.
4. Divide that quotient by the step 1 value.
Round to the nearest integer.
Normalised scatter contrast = 17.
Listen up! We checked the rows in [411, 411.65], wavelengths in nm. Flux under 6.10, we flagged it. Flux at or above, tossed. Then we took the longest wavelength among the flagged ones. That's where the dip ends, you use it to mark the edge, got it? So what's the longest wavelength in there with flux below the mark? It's 411.607 nm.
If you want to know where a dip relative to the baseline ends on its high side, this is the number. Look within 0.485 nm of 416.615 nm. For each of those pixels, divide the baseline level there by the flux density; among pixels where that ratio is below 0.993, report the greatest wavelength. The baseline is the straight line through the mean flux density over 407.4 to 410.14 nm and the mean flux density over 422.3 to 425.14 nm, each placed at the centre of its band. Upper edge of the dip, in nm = 417.045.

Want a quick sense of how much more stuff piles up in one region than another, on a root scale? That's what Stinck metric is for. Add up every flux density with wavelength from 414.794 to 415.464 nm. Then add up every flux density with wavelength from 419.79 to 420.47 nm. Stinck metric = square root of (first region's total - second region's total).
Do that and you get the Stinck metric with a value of 1.5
